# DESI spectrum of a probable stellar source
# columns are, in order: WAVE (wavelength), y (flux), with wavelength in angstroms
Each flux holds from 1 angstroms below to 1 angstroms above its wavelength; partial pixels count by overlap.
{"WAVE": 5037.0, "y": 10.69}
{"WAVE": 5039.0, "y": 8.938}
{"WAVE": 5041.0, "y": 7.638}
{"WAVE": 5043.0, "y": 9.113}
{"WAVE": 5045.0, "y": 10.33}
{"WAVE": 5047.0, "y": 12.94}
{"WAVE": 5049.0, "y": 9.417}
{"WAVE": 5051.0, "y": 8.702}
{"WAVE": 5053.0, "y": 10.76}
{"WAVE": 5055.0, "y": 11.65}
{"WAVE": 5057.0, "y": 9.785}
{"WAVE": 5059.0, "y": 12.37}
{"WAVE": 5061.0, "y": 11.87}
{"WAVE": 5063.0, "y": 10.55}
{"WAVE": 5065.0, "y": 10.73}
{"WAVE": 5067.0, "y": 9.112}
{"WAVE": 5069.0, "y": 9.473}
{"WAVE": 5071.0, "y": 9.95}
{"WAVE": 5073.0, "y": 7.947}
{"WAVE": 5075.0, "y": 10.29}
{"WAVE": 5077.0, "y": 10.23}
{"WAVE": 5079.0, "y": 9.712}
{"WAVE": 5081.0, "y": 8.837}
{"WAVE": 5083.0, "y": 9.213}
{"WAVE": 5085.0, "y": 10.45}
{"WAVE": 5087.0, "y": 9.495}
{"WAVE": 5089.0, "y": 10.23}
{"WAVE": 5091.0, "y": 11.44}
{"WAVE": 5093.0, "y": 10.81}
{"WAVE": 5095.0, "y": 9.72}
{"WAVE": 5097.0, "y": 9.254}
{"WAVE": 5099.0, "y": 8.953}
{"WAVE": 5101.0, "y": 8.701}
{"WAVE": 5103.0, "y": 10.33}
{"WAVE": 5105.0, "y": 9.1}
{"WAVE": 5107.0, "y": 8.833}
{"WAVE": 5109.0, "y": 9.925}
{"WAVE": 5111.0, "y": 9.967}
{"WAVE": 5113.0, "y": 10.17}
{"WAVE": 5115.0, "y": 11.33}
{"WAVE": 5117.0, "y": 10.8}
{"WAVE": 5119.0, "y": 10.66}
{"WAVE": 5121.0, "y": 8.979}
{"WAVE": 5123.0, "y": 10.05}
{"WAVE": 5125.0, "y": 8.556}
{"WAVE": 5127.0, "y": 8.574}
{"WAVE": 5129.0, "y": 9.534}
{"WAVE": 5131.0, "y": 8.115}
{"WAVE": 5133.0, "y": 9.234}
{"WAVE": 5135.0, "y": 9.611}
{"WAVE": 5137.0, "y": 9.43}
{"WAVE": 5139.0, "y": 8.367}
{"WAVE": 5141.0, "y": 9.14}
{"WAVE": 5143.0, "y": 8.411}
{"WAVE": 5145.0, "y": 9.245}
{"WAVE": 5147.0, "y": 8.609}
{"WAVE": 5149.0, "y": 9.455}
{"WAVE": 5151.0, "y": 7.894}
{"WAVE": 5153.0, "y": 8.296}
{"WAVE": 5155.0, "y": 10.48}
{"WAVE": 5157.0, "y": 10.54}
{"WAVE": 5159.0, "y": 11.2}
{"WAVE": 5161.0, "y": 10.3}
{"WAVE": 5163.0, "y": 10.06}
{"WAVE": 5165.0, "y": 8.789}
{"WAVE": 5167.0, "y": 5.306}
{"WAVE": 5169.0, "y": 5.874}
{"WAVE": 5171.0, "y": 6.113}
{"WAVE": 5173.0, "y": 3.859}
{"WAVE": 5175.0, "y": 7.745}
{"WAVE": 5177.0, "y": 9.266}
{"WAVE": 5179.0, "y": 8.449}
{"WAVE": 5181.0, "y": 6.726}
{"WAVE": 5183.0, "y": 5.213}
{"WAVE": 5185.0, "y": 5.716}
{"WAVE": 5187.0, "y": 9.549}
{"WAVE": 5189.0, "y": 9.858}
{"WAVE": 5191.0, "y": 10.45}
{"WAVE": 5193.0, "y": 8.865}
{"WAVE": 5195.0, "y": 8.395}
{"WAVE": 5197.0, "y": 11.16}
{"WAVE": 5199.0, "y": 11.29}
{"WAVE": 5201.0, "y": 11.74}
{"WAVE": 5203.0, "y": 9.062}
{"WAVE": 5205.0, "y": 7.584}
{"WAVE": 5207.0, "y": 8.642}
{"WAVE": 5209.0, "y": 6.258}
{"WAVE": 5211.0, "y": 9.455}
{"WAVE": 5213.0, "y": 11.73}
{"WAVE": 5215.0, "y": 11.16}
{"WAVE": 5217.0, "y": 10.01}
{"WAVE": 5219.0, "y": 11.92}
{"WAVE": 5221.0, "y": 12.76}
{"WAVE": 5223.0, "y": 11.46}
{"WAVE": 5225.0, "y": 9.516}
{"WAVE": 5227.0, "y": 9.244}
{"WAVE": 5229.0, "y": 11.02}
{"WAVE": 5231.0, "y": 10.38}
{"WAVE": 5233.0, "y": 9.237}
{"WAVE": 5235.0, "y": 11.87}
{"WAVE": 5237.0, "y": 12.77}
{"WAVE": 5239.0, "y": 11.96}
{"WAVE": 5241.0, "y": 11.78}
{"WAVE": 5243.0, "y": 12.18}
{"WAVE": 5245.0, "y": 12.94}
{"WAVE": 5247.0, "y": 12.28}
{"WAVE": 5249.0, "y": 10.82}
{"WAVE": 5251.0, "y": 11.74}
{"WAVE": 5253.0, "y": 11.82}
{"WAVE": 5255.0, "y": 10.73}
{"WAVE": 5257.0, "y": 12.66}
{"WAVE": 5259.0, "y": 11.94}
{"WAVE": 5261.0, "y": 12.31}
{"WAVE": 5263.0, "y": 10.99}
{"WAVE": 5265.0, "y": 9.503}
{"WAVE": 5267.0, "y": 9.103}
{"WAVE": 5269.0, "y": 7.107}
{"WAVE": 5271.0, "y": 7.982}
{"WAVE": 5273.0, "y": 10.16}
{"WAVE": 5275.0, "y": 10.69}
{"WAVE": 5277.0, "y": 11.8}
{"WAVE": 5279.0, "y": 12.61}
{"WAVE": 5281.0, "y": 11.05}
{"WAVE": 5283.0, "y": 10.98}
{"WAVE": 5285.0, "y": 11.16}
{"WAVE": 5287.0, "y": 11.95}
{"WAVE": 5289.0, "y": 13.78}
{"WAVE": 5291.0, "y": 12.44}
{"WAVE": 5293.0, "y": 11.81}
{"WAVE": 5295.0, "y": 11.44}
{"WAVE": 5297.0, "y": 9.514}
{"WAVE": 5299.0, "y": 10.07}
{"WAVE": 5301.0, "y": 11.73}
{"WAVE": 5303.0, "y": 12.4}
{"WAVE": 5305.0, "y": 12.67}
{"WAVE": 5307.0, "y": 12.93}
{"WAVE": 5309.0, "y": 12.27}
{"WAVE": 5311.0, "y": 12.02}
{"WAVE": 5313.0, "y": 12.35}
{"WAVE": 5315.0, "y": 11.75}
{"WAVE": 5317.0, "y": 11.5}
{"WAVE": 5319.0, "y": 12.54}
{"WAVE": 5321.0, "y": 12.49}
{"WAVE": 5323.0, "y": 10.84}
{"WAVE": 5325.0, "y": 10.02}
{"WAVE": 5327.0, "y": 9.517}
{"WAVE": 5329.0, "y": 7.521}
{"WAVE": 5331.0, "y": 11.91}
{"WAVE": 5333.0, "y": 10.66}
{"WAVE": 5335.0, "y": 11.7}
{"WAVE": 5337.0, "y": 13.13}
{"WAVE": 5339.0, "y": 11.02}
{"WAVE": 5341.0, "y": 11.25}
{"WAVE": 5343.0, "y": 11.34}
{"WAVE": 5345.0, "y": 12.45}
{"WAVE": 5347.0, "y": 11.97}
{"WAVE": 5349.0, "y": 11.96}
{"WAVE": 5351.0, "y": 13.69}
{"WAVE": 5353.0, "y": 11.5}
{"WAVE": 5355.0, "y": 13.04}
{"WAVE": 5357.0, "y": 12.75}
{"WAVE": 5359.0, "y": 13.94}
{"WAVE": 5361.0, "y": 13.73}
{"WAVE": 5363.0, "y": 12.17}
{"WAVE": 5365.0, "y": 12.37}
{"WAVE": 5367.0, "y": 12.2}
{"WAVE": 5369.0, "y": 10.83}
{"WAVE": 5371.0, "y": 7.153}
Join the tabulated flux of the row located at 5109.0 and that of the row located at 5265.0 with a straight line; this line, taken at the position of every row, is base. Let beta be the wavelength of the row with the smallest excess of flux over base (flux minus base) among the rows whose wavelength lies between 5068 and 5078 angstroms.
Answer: 5073.0 angstroms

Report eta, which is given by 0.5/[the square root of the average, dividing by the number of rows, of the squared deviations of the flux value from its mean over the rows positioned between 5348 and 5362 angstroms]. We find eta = 0.58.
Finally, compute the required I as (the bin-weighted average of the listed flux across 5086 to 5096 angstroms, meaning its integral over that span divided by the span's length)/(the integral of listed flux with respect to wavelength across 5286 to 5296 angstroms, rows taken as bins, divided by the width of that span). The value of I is 0.84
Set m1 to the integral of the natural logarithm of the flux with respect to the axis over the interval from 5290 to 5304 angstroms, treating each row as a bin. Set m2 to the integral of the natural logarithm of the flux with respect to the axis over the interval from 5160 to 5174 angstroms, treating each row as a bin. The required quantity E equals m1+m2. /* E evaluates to 60.8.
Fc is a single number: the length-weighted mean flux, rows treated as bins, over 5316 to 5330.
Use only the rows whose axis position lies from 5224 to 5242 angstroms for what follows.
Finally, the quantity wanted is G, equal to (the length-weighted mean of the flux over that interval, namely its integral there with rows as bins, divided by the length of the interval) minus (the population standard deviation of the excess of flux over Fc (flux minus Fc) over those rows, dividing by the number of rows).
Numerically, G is 9.6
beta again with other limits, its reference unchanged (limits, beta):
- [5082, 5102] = 5101.0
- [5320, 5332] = 5329.0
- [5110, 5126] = 5125.0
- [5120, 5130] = 5125.0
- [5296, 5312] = 5297.0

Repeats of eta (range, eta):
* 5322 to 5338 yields 0.31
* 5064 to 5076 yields 0.56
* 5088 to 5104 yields 0.56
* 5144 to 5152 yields 0.82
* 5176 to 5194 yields 0.28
